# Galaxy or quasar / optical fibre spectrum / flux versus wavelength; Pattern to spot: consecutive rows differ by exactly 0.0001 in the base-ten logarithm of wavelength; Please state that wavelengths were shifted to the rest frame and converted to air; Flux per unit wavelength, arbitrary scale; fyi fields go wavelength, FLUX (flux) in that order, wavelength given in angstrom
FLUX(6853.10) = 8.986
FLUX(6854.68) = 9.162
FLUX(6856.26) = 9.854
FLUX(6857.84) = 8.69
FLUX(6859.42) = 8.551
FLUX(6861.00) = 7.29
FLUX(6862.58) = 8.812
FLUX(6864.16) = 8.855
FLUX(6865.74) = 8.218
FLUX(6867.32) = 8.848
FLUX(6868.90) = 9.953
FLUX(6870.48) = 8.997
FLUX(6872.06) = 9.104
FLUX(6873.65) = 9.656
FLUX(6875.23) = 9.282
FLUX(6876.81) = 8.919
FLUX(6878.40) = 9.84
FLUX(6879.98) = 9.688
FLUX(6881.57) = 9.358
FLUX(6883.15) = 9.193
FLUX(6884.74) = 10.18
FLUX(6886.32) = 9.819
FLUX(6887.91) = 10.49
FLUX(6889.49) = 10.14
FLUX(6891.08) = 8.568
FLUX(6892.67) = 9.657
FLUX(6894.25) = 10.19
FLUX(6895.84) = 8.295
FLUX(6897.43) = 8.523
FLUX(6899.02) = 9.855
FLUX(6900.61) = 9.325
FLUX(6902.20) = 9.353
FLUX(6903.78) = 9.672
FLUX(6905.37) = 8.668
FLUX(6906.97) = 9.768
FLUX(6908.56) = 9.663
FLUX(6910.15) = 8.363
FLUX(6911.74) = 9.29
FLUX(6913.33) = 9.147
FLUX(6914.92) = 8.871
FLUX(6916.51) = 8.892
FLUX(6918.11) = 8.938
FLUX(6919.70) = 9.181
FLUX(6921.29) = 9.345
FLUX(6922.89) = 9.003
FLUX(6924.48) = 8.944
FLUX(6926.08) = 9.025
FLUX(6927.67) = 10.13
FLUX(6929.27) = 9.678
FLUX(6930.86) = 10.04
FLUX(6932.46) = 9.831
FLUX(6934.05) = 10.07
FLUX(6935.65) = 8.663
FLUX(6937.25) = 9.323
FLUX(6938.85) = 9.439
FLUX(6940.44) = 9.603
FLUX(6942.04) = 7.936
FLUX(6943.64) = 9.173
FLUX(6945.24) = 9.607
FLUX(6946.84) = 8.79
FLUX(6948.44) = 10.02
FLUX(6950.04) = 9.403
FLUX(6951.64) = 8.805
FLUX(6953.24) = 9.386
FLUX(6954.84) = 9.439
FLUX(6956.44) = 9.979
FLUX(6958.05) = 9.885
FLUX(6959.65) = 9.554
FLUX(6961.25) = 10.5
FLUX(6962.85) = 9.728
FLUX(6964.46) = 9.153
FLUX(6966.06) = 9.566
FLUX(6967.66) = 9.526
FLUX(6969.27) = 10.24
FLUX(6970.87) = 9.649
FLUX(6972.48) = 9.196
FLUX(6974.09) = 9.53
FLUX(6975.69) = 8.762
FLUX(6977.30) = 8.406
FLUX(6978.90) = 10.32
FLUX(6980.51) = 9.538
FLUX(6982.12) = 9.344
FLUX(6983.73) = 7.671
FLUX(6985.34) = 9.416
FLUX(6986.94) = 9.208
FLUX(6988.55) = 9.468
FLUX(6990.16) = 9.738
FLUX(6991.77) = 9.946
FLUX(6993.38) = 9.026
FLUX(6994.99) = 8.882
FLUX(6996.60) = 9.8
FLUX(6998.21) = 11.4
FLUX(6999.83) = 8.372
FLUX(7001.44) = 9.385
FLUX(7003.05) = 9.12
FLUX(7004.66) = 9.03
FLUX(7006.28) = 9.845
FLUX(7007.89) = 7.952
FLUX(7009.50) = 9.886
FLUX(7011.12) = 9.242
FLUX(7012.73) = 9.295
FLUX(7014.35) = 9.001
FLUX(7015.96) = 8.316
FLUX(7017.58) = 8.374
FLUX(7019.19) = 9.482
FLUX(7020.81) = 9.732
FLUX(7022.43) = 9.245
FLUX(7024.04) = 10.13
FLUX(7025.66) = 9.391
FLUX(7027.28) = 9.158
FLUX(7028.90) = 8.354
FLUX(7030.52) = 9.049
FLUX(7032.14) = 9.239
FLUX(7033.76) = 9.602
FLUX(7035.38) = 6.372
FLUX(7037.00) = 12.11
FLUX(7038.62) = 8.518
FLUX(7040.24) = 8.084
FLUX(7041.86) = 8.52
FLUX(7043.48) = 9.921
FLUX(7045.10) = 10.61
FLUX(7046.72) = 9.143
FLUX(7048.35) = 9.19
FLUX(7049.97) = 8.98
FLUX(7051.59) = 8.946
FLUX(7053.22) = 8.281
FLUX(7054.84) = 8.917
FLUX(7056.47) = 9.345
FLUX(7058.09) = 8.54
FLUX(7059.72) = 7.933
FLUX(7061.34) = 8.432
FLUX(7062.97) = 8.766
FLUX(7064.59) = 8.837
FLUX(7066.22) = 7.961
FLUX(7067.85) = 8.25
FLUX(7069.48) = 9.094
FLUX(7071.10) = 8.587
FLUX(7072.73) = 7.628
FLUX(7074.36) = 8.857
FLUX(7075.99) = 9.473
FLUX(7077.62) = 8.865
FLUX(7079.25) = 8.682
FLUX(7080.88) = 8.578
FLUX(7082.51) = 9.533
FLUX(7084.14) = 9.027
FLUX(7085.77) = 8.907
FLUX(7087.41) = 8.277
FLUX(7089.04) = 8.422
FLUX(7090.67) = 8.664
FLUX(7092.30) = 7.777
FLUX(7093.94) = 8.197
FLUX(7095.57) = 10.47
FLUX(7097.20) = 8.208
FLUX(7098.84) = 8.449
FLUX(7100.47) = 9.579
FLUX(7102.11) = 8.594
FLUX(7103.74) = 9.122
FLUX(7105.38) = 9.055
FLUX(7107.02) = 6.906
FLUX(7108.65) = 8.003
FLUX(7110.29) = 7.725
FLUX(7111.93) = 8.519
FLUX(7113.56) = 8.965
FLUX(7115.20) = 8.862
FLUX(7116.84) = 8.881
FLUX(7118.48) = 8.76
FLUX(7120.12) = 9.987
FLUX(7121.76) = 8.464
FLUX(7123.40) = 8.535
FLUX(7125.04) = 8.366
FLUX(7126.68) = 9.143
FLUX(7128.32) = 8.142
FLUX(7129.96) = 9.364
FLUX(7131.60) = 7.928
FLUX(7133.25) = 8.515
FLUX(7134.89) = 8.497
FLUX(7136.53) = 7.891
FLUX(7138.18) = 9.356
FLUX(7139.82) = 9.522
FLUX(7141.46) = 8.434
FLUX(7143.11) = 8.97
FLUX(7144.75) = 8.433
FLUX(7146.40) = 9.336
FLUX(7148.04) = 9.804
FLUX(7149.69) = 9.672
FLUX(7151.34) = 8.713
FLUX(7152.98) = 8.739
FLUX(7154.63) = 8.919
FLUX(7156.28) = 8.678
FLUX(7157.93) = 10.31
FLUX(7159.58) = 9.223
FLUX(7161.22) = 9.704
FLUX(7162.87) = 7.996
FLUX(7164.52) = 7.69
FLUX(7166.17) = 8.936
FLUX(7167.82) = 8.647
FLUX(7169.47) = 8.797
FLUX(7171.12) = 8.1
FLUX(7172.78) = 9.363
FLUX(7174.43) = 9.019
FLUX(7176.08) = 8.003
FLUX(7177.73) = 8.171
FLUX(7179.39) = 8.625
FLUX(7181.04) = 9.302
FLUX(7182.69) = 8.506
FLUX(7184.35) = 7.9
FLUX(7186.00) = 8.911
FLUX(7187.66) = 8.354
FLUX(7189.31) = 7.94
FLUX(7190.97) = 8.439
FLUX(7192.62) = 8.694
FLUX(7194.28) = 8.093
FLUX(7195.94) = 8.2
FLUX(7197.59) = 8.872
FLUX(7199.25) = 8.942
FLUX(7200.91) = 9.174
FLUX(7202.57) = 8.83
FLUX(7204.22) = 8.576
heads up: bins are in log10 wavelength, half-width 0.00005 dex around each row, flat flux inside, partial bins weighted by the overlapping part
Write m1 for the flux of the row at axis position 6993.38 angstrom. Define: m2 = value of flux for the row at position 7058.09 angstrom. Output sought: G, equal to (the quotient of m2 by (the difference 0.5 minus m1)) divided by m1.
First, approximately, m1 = 9.026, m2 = 8.54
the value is -0.111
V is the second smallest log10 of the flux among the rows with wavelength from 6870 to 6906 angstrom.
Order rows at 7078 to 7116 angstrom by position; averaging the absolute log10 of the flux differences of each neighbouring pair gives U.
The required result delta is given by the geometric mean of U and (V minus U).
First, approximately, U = 0.037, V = 0.931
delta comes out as 0.183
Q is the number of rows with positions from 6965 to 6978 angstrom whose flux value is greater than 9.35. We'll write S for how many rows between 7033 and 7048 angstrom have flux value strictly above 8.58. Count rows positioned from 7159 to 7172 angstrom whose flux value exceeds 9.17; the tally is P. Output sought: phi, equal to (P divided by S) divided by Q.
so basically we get 0.08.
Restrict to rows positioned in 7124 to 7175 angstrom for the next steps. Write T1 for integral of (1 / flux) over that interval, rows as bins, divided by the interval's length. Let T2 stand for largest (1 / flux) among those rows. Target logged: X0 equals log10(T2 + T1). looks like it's -0.613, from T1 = 0.114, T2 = 0.130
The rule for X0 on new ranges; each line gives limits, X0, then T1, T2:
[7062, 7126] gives -0.584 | 0.116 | 0.145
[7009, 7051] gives -0.573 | 0.110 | 0.157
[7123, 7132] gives -0.615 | 0.117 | 0.126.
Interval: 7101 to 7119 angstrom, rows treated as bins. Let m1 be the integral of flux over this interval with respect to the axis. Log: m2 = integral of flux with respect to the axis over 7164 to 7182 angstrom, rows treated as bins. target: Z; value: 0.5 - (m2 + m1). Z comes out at -308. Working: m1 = 153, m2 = 155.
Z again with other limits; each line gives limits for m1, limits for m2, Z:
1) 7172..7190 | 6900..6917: -310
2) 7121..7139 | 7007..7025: -319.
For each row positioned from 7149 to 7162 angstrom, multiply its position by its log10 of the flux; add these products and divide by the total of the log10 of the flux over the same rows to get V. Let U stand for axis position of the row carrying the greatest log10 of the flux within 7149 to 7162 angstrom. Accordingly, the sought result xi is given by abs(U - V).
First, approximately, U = 7157.93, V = 7155.5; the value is 2.4 angstrom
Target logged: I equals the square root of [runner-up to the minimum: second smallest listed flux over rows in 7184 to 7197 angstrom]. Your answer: 2.82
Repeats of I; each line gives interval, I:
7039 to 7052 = 2.92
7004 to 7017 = 2.88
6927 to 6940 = 3.05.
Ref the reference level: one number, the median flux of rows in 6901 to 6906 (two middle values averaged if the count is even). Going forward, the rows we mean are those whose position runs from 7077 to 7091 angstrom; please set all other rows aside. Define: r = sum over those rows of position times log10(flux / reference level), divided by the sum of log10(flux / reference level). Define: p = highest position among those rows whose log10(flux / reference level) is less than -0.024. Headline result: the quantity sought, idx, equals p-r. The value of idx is 5.6 angstrom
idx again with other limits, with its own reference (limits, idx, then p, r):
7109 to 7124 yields 8.1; 7123.40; 7115.3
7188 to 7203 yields 8.4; 7202.57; 7194.2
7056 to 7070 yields 4.6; 7067.85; 7063.3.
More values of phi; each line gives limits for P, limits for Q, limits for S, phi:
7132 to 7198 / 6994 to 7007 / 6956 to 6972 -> 0.25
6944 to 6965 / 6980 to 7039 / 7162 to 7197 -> 0.07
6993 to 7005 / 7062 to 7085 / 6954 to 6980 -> 0.10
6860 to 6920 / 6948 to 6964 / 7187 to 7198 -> 1.17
